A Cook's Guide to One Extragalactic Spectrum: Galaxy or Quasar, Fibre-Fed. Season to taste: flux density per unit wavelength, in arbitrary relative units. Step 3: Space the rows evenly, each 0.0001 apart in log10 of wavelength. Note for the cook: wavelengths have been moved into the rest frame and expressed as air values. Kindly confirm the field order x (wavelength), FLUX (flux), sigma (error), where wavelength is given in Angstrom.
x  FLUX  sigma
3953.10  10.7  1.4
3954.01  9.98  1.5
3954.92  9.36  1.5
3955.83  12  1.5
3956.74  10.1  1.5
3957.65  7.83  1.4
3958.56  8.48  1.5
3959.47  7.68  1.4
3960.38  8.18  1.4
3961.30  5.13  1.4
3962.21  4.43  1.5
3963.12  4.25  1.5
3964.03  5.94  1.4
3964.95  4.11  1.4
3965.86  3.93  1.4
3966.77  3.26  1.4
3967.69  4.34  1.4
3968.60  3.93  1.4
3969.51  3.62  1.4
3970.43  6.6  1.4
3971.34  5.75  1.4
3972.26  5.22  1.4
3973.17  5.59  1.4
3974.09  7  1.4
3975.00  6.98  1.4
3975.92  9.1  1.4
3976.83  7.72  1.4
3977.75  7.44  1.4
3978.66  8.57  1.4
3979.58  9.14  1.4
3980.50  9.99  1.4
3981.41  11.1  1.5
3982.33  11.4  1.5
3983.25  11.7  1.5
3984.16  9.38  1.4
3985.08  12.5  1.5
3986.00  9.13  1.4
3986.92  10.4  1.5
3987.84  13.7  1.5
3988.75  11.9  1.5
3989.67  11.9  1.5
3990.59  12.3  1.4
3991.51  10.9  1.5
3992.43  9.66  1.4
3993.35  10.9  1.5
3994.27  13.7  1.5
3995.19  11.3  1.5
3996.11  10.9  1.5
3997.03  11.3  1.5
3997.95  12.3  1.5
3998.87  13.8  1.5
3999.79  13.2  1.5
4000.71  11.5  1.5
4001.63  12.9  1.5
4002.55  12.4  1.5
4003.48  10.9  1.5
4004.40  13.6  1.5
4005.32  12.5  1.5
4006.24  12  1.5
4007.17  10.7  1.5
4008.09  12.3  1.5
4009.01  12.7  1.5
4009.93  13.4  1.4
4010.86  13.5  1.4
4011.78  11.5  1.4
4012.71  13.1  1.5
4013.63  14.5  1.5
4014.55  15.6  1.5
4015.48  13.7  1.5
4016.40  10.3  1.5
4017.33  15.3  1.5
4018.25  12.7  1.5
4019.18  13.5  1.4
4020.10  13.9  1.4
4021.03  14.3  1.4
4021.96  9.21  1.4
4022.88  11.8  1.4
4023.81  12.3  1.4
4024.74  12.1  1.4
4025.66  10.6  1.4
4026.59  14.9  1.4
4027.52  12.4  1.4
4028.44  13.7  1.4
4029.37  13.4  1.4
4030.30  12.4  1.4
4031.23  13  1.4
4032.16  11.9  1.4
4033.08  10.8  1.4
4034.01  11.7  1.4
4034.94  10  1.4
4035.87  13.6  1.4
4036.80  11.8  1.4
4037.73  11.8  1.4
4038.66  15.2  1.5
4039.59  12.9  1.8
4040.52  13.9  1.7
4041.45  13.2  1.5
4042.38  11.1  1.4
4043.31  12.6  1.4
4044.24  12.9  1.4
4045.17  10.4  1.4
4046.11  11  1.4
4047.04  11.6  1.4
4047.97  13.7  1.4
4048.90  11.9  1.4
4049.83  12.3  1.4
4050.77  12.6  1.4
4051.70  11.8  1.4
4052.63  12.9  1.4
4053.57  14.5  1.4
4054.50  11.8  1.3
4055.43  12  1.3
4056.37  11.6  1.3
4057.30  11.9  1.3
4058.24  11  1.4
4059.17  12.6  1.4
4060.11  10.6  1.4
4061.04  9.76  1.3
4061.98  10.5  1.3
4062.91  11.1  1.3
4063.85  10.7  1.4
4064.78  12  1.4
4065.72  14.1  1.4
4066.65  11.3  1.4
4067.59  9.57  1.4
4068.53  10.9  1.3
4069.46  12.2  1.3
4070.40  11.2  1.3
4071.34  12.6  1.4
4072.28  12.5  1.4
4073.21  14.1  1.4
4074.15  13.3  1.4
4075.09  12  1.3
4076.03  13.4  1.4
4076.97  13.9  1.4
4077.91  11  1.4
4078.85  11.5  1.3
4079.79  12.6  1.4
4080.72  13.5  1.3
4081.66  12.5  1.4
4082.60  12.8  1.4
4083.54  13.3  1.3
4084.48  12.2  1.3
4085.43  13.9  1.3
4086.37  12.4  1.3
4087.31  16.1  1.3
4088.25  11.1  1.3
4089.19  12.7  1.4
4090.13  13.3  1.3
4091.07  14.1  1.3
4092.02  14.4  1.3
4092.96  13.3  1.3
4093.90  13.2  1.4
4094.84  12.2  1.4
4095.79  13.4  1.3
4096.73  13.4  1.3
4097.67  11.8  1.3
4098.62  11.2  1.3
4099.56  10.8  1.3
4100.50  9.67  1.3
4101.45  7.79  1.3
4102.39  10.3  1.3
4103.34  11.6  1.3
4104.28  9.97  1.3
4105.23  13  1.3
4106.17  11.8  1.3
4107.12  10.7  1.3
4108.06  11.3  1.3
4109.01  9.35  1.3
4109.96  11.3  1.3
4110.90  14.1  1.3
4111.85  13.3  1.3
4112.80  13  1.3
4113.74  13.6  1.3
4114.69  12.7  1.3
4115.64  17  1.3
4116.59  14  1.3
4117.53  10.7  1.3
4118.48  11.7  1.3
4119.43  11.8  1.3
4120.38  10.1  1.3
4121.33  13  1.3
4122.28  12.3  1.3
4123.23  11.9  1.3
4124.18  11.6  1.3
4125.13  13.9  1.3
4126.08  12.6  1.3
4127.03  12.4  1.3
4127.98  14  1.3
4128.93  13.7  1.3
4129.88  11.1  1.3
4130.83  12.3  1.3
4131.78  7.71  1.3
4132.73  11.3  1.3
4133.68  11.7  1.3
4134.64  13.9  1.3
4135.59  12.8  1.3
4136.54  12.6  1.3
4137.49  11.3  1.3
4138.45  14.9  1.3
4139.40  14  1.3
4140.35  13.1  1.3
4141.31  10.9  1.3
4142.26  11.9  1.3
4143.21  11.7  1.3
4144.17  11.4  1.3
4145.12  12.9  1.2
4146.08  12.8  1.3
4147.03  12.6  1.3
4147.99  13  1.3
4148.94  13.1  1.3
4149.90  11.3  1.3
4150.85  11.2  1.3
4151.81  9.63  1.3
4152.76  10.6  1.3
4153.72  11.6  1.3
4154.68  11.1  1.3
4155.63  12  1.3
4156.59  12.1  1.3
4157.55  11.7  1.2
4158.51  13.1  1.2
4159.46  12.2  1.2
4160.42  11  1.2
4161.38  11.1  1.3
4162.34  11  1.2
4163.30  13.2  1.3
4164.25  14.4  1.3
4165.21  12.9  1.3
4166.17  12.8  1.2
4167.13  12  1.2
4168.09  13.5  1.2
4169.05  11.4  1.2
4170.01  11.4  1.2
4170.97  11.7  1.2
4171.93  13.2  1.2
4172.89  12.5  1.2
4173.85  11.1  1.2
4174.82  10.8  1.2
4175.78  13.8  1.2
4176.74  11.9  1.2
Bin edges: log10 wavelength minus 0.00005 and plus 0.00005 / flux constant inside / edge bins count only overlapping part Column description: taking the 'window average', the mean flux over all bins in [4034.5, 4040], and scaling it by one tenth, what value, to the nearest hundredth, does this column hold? 1.26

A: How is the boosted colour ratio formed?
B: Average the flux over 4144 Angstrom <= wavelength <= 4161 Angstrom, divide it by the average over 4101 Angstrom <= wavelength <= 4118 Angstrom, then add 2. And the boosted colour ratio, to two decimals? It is 2.99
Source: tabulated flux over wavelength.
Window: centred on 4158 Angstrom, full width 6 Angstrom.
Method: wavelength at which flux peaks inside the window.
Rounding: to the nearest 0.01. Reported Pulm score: 4158.51 Angstrom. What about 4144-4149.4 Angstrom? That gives 4148.94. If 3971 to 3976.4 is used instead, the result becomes 3975.92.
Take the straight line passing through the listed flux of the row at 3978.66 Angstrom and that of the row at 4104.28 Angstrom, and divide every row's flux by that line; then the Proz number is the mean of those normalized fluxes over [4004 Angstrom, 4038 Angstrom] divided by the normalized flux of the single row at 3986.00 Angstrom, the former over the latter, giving 1.32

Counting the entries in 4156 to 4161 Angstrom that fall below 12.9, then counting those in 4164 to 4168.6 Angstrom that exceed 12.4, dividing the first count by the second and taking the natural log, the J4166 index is 0.0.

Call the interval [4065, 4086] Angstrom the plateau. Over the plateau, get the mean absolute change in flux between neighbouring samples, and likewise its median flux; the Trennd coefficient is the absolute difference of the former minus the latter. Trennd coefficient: 11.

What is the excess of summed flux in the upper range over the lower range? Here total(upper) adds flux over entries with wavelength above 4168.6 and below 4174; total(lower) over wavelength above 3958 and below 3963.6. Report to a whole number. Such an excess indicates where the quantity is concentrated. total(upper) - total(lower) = 33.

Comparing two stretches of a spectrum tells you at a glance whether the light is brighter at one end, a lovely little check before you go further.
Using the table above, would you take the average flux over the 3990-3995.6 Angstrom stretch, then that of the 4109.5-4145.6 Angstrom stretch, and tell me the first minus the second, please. -1.0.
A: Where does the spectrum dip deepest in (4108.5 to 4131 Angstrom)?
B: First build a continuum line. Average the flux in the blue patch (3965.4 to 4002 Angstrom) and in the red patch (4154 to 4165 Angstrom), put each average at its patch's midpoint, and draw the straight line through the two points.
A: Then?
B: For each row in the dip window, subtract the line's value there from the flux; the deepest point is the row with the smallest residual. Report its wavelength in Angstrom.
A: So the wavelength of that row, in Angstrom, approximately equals 4109.01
